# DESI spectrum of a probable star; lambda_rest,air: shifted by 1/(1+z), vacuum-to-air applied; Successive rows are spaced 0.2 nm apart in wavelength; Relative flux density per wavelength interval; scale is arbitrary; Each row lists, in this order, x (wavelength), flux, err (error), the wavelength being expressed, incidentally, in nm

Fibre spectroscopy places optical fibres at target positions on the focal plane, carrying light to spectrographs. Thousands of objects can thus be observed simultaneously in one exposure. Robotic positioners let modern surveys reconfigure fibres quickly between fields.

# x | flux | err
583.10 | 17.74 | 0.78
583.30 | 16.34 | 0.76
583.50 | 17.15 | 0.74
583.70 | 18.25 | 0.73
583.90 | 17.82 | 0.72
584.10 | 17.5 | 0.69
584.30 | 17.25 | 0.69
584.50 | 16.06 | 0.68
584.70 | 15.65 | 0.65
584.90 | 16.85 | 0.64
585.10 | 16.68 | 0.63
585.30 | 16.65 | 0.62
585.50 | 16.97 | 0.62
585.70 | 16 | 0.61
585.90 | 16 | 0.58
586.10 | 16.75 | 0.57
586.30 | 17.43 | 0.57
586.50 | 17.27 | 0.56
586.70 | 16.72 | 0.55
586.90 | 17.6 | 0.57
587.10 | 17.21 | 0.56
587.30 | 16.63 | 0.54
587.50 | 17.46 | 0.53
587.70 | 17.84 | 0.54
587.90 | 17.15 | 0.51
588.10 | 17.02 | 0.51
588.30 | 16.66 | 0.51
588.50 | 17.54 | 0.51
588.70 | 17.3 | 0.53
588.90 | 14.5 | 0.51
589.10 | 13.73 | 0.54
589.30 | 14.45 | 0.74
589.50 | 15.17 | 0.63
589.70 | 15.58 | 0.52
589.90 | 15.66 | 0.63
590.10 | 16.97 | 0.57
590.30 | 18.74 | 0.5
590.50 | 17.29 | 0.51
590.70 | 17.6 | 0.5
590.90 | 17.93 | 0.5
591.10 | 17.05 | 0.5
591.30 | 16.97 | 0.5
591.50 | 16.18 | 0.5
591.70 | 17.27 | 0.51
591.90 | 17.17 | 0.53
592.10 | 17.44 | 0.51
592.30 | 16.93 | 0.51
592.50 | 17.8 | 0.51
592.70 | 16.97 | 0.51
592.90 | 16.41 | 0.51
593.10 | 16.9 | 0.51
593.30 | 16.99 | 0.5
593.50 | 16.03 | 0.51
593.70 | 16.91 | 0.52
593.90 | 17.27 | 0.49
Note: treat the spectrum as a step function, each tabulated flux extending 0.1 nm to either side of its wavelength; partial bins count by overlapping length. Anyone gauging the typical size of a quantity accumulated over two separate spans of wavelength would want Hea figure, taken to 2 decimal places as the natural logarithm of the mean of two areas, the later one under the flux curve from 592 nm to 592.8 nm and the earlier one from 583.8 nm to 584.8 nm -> 2.73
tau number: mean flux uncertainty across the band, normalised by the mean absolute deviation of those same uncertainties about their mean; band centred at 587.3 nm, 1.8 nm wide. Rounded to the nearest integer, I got 32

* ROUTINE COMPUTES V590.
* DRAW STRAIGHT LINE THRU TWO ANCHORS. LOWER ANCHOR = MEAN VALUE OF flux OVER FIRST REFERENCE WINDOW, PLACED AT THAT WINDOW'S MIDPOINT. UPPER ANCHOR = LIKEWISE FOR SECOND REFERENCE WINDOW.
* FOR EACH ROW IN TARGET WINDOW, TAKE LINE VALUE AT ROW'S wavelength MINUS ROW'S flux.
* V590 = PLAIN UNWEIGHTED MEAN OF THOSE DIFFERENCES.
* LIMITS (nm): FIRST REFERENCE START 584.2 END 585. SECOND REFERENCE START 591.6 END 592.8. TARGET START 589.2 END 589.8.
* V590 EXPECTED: 1.9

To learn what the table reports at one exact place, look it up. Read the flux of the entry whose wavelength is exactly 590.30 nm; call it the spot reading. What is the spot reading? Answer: 18.74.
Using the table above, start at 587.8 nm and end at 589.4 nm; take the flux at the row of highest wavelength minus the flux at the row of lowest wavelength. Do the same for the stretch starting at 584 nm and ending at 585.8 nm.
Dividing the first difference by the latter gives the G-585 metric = 1.8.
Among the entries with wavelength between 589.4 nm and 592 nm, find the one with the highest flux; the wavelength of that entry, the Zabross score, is 590.30 nm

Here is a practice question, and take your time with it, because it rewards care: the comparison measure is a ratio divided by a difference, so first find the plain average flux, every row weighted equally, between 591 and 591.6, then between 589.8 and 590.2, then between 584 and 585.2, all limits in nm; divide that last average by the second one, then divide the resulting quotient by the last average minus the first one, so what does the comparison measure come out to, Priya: -15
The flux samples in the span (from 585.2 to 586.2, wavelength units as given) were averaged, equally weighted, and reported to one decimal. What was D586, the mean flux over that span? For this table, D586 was 16.5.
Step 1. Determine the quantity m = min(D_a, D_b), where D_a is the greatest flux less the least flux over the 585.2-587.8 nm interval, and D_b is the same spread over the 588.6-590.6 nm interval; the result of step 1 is 1.84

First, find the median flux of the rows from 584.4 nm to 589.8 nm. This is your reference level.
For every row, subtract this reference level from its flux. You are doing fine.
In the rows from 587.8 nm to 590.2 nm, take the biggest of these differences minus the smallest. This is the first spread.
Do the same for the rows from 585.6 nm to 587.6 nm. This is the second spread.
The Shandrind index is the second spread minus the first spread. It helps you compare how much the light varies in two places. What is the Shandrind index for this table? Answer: -2.21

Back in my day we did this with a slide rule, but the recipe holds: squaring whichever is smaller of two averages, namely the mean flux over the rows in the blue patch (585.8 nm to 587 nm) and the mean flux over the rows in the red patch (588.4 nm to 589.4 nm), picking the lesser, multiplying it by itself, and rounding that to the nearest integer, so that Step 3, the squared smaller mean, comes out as 240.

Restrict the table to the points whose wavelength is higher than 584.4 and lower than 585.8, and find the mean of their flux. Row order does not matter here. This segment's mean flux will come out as 16.4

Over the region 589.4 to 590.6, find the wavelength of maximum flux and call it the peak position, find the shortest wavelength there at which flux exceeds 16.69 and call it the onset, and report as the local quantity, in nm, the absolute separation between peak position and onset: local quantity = 0.20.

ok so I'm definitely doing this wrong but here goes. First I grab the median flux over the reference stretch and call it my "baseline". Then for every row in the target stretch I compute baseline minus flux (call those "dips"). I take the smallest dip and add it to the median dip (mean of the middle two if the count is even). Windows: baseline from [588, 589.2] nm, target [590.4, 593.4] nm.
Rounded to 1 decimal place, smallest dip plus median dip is -1.3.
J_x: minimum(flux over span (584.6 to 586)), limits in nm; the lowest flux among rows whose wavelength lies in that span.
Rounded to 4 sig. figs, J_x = 15.65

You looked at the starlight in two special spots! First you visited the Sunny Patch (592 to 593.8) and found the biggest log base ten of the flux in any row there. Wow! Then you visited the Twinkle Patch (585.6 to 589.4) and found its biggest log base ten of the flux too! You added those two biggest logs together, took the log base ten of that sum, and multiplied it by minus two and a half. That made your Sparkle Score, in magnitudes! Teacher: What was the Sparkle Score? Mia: -1.00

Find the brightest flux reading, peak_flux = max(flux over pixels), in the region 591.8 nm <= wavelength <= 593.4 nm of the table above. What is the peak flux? 17.8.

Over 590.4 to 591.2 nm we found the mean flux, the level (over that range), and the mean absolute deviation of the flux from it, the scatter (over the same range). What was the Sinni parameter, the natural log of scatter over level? -4.07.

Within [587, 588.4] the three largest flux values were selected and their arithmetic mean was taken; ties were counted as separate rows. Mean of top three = 17.5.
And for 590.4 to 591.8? 17.6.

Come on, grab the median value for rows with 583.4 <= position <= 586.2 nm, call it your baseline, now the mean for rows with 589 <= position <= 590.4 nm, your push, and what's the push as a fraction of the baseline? 0.94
